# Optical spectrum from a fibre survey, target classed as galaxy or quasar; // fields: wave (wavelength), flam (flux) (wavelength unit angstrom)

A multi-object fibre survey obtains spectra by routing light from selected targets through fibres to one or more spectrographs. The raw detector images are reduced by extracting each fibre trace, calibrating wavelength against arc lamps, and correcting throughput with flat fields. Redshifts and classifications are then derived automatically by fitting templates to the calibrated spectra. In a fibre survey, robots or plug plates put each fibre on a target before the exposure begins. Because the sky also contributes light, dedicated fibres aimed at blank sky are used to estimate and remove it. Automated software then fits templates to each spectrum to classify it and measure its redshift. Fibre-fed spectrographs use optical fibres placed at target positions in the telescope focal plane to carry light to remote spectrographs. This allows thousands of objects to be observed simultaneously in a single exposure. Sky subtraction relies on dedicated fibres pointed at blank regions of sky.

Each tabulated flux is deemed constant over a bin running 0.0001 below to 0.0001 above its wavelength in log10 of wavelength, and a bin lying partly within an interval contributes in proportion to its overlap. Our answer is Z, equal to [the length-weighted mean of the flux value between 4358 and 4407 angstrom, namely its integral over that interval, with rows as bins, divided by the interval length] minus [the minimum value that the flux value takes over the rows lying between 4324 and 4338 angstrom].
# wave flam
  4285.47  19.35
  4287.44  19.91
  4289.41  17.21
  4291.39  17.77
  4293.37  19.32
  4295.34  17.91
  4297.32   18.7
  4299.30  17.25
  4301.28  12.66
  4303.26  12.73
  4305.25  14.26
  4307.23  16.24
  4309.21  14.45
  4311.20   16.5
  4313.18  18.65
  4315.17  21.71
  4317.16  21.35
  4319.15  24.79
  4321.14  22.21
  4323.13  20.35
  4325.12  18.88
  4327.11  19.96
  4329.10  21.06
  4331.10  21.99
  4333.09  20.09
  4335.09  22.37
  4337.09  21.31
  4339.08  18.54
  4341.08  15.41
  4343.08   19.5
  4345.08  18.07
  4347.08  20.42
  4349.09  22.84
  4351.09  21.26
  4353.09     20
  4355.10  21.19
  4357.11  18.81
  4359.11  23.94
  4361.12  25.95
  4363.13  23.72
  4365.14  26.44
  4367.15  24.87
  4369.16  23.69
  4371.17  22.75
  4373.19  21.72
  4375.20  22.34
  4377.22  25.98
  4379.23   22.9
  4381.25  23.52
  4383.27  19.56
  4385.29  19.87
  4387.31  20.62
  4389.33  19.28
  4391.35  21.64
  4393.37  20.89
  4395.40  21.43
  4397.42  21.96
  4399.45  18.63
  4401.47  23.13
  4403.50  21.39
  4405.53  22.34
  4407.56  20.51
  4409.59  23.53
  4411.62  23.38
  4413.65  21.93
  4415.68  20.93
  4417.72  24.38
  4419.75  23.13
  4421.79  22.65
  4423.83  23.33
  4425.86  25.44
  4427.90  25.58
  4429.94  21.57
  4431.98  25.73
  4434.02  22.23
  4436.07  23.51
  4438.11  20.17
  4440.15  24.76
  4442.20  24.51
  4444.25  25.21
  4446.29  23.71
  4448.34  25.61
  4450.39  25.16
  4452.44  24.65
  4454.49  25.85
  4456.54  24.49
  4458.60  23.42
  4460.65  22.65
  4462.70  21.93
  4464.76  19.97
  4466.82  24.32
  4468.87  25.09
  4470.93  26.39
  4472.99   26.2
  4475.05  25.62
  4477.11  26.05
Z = 3.5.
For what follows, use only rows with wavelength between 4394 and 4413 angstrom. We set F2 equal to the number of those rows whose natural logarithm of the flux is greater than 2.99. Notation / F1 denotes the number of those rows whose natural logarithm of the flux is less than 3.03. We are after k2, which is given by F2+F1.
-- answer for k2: 10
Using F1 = 2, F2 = 8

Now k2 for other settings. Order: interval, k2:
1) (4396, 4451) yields 29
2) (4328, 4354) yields 16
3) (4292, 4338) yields 26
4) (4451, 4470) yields 10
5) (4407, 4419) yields 7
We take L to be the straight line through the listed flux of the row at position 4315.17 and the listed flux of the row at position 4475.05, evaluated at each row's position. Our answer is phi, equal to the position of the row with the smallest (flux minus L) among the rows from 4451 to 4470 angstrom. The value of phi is 4464.76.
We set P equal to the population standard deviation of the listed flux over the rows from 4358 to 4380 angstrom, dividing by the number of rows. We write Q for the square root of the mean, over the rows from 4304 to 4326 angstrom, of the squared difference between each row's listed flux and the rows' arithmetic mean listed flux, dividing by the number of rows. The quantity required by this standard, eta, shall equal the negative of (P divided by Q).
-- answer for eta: -0.47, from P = 1.52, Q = 3.2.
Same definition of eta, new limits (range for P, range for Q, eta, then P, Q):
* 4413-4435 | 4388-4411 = -1.15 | 1.62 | 1.4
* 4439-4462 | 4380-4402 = -0.62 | 0.92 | 1.5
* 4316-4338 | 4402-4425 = -1.31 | 1.50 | 1.1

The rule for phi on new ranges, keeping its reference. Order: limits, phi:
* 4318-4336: 4325.12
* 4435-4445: 4438.11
